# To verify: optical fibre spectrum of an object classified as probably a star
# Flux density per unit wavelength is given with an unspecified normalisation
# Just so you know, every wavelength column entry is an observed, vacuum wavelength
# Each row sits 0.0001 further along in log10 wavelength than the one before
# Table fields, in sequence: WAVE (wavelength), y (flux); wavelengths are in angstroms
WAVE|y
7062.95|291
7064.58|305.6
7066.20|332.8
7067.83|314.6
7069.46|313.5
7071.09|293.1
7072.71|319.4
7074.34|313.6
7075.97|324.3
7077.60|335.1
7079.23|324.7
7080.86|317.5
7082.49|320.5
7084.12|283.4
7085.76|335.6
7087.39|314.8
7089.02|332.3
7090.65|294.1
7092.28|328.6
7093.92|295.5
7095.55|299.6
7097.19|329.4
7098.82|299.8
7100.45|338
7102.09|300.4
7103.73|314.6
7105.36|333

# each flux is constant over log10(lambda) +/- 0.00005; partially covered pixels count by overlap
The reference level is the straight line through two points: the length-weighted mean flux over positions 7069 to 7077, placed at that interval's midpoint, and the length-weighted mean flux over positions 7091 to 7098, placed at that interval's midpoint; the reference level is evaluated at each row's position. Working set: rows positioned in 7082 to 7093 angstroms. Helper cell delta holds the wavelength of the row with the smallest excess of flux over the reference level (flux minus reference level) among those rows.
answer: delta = 7084.12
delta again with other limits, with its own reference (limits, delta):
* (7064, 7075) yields 7071.09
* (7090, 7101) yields 7090.65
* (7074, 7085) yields 7084.12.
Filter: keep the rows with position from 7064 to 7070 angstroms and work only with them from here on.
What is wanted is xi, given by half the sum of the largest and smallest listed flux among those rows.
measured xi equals 319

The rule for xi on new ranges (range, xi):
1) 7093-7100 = 312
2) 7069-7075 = 306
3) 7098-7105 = 319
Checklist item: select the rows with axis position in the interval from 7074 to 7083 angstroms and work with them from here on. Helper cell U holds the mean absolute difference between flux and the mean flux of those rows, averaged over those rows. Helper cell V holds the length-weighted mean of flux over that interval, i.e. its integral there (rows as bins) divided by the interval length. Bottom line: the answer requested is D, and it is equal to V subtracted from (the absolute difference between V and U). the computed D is -5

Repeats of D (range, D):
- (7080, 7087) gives -15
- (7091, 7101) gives -17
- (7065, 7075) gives -8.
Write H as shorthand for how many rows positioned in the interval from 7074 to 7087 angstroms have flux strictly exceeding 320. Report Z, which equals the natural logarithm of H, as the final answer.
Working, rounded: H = 5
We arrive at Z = 1.6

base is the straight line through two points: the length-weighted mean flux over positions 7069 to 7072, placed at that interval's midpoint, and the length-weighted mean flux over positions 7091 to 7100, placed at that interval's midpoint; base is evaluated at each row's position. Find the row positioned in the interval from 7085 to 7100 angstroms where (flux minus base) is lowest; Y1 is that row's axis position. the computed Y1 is 7090.65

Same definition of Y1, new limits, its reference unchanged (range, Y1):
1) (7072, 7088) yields 7084.12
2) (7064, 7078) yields 7071.09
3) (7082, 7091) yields 7084.12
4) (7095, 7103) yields 7102.09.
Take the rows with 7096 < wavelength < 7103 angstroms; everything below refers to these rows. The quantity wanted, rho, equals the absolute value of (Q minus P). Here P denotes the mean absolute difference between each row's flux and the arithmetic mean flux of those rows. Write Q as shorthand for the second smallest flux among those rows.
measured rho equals 284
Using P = 17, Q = 300.4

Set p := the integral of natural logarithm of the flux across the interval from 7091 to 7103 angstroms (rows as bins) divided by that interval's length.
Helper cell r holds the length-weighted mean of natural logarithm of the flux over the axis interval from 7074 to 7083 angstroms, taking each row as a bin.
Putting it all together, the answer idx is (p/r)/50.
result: 0.0199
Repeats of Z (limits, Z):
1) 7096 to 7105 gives 0.7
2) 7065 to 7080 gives 1.4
